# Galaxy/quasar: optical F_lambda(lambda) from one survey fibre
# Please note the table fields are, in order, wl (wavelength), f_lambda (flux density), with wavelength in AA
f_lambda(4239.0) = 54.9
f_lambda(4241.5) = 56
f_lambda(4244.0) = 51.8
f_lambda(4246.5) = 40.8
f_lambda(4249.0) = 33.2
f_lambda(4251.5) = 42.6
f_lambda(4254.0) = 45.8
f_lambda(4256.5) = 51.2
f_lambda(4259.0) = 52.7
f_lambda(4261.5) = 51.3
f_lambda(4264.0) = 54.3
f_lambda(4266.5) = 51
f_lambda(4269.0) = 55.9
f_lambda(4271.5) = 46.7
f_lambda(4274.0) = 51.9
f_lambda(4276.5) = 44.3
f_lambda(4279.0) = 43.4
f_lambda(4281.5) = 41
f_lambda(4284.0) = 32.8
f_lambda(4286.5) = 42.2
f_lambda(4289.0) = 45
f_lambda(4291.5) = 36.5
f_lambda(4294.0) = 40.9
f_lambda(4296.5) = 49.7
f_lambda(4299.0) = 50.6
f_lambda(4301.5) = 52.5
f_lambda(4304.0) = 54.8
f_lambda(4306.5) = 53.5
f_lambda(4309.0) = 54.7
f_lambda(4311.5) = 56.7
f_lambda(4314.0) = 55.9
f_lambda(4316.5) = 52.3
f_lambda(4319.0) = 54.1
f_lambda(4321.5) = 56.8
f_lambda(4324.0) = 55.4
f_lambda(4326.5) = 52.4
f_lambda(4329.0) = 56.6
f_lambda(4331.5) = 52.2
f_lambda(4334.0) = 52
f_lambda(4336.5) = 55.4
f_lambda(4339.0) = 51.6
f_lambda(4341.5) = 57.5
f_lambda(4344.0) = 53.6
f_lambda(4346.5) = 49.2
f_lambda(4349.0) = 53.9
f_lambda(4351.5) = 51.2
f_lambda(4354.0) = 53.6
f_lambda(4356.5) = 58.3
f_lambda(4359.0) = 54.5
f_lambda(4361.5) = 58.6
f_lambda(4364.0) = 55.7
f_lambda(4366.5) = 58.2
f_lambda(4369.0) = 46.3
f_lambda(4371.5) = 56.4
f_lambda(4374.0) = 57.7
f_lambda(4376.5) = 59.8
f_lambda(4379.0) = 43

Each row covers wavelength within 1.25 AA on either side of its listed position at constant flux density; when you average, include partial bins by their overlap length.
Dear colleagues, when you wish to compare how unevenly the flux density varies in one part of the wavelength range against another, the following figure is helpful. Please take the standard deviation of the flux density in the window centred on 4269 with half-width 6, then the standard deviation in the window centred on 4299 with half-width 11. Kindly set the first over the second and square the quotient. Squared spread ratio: 0.3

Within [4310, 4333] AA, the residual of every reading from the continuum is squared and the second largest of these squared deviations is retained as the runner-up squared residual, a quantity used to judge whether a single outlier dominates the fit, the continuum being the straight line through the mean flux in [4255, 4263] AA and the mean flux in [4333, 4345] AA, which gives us 11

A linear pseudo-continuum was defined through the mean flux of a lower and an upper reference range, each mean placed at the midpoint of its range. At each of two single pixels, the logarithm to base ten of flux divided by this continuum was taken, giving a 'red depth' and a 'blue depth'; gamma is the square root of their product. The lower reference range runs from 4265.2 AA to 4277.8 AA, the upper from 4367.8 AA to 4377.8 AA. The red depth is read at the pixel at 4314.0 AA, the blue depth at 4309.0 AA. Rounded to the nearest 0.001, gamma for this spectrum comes 0.027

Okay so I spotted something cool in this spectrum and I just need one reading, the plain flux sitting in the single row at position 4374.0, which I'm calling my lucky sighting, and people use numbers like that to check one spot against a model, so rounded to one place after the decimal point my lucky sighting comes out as 57.7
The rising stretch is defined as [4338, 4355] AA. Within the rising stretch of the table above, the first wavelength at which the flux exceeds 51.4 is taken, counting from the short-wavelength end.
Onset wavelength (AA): 4339.0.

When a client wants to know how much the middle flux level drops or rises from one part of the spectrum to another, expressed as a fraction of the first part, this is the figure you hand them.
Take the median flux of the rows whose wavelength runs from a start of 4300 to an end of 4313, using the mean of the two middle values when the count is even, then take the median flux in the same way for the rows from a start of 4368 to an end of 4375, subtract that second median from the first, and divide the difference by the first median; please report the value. -0.03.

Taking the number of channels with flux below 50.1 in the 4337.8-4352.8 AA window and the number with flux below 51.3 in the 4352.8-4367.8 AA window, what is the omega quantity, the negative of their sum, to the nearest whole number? -1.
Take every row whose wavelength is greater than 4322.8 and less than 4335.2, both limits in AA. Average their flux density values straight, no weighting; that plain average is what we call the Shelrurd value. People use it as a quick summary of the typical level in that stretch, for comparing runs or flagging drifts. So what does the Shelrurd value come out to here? 53.7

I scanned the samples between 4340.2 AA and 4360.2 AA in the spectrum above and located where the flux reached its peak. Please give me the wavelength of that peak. 4356.5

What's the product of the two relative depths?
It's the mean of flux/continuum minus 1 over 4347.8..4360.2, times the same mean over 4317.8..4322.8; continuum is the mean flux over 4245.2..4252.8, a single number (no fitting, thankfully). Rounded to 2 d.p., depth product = 0.17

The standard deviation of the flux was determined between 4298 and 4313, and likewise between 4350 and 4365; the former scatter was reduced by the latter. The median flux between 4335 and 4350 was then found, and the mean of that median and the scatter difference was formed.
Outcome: 26.5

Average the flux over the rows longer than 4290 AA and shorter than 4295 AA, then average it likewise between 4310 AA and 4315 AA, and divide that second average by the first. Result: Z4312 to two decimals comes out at 1.45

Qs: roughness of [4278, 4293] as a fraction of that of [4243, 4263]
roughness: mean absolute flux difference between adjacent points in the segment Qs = 1.1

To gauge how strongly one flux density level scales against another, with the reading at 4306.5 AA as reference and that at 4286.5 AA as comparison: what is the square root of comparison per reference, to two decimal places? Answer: 0.89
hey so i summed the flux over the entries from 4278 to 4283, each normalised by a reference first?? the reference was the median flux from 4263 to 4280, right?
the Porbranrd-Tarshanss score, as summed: 1.7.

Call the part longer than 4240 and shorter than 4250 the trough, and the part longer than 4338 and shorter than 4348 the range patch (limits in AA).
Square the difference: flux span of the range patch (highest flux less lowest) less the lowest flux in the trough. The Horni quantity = 620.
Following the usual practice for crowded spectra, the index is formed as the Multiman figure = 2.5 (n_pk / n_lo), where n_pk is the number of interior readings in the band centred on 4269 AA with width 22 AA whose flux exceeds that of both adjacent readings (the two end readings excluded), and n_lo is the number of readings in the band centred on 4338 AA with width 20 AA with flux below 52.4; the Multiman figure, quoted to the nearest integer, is 2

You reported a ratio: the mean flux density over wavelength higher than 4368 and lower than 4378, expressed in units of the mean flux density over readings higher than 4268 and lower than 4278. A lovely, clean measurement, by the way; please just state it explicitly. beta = 1.11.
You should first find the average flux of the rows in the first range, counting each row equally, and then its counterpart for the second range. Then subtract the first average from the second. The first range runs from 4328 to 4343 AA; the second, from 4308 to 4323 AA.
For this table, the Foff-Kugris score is 1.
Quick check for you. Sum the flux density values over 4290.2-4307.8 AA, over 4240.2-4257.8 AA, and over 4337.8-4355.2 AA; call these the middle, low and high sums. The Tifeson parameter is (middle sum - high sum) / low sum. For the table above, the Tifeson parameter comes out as -0.10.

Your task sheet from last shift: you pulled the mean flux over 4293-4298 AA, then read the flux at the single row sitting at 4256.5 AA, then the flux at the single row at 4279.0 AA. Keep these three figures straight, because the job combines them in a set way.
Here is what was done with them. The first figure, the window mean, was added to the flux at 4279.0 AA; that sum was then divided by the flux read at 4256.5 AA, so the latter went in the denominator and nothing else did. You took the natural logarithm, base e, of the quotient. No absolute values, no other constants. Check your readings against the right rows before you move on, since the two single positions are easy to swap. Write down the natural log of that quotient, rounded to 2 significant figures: 0.55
